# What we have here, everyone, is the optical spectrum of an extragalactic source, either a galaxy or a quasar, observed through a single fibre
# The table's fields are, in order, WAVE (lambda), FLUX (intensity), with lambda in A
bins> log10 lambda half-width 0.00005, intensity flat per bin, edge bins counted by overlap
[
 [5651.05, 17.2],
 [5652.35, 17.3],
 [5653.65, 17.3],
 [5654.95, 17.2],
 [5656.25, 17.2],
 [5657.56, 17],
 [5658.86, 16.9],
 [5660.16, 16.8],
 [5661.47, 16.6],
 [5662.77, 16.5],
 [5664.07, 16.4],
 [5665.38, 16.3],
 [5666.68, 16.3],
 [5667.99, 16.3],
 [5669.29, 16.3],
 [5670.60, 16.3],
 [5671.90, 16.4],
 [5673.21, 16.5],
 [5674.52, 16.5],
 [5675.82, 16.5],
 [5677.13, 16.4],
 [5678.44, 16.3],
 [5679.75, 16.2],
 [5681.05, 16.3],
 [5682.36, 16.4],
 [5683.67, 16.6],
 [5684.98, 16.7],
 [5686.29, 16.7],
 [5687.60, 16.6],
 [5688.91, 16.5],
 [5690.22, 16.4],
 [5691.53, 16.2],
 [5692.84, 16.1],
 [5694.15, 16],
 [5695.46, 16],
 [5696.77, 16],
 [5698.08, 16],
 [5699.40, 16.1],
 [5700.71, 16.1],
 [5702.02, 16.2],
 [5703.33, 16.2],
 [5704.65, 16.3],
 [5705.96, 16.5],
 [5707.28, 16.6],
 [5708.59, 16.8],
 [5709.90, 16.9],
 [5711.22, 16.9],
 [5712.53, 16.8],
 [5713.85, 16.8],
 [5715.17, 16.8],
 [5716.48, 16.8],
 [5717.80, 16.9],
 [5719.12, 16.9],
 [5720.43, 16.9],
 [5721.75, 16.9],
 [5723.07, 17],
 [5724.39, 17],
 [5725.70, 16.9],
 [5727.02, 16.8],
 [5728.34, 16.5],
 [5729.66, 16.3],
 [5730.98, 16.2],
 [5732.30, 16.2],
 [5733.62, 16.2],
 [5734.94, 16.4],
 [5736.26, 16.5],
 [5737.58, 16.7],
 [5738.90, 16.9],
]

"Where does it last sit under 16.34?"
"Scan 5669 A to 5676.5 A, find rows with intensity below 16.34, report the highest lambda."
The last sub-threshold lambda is 5670.60 A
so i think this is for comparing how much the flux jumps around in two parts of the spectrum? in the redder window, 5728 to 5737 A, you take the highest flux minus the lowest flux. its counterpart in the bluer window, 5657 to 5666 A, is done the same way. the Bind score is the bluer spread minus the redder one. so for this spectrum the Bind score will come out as 0.4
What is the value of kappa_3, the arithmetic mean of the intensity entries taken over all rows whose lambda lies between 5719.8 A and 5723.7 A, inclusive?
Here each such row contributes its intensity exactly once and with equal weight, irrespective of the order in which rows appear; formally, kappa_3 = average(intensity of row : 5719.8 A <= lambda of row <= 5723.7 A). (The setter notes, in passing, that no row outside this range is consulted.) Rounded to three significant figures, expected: 16.9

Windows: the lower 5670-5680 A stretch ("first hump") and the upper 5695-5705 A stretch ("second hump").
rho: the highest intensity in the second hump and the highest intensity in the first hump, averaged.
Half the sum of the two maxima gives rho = 16.4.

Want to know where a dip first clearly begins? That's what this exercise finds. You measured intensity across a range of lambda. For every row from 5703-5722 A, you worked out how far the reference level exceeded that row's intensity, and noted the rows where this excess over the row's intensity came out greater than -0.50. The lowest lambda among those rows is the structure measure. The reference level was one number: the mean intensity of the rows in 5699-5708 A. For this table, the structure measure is 5703.33 A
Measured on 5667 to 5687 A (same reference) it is 5667.99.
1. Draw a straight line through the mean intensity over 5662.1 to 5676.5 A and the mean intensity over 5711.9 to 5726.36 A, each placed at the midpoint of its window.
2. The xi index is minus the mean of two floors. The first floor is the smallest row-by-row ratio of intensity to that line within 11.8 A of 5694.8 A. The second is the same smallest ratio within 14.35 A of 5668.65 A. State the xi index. -0.971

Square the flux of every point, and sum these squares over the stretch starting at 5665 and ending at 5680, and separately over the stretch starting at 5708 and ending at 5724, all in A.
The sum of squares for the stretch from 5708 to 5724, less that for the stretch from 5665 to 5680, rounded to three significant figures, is 203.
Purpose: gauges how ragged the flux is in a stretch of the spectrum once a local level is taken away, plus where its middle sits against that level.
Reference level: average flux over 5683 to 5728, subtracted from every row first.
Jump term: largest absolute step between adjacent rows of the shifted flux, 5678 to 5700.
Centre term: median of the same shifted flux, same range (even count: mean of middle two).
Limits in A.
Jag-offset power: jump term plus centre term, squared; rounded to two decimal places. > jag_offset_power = 0.00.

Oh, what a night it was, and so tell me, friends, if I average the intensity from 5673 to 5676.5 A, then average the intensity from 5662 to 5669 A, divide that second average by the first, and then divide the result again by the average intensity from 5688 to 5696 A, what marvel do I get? 0.0612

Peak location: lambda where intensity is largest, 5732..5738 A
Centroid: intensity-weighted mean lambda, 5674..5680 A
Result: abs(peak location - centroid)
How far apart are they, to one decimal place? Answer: 60.5 A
